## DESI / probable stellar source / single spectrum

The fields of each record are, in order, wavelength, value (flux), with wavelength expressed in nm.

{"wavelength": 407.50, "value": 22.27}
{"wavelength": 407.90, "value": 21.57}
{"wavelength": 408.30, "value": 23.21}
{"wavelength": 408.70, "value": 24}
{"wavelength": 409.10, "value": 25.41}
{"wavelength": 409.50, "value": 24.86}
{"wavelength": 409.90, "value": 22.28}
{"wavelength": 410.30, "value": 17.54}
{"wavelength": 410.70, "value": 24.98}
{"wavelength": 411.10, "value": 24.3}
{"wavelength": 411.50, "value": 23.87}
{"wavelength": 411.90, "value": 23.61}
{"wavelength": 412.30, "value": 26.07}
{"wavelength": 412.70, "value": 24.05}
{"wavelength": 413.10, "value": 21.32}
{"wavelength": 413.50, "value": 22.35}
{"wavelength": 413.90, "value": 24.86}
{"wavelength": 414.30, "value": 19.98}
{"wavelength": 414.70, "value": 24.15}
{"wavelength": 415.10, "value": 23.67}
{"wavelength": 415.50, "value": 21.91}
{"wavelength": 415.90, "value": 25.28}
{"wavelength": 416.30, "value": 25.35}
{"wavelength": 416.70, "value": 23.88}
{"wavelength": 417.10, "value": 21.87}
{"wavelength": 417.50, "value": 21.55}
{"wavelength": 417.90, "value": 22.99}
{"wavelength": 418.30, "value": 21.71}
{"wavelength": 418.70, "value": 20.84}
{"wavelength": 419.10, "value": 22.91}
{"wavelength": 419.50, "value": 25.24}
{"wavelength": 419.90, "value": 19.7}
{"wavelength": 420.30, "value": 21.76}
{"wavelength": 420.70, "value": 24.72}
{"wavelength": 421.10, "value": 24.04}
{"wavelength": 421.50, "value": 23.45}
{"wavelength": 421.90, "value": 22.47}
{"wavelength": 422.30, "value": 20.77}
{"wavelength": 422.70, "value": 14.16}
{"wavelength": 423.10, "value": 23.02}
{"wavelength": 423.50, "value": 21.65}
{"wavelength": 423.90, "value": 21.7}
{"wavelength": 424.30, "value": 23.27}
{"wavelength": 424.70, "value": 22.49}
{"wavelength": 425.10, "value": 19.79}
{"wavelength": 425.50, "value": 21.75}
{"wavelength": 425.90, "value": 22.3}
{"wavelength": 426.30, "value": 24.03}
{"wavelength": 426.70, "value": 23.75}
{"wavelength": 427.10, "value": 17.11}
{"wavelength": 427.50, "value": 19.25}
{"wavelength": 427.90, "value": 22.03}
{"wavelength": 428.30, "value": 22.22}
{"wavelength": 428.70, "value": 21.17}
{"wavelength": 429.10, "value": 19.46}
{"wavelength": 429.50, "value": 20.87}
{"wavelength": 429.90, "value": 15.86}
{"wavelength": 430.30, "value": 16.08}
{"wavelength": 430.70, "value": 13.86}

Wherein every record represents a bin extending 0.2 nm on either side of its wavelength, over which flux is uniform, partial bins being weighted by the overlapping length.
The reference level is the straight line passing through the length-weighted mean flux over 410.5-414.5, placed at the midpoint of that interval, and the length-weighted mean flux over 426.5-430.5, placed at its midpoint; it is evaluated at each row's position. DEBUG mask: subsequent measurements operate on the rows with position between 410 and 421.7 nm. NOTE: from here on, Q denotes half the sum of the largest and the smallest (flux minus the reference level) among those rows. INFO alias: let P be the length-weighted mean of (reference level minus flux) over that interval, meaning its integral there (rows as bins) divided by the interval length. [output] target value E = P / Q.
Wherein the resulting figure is 0.2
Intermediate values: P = -0.3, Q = -1.6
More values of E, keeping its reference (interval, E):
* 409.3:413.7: -0.3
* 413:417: 1.6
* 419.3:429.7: 0.6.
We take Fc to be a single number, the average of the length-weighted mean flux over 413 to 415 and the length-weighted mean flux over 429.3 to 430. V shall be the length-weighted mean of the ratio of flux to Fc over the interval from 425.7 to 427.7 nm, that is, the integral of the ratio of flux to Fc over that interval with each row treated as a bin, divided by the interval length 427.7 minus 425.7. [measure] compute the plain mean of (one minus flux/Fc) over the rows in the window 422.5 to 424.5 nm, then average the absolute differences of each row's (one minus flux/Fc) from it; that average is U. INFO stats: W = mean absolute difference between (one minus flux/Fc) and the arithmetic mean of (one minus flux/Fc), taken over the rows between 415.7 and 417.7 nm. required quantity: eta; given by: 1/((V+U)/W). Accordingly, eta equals 0.06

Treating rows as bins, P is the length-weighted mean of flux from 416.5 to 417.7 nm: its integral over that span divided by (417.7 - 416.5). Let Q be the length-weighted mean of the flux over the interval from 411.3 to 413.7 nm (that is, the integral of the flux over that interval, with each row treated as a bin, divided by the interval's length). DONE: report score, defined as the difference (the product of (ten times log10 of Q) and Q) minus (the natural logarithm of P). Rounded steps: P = 22.4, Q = 23.5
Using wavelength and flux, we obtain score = 320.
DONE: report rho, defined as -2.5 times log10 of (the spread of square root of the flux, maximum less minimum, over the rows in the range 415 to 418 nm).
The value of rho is 1.0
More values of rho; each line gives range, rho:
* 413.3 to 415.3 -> 0.7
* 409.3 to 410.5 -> 0.2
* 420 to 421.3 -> 1.3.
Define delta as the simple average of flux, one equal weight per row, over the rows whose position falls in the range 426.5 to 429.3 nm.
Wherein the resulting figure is 20.7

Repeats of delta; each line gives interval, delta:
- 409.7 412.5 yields 23.2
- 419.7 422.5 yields 22.4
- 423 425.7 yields 22.0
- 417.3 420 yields 22.1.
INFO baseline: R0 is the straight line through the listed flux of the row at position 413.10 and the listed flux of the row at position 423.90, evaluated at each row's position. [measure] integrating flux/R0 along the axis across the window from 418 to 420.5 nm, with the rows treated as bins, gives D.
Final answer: 2.56 nm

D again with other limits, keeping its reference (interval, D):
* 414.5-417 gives 2.80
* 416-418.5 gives 2.68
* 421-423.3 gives 2.25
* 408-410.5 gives 2.69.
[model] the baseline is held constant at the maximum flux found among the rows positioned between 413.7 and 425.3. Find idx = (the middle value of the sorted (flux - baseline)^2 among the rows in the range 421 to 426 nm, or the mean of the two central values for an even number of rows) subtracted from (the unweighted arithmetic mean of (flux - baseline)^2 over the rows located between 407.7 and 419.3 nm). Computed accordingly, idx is -1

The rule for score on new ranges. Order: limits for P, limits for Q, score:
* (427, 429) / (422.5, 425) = 275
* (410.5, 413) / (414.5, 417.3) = 323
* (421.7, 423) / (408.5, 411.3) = 316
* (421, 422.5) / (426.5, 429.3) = 270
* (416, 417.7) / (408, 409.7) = 332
